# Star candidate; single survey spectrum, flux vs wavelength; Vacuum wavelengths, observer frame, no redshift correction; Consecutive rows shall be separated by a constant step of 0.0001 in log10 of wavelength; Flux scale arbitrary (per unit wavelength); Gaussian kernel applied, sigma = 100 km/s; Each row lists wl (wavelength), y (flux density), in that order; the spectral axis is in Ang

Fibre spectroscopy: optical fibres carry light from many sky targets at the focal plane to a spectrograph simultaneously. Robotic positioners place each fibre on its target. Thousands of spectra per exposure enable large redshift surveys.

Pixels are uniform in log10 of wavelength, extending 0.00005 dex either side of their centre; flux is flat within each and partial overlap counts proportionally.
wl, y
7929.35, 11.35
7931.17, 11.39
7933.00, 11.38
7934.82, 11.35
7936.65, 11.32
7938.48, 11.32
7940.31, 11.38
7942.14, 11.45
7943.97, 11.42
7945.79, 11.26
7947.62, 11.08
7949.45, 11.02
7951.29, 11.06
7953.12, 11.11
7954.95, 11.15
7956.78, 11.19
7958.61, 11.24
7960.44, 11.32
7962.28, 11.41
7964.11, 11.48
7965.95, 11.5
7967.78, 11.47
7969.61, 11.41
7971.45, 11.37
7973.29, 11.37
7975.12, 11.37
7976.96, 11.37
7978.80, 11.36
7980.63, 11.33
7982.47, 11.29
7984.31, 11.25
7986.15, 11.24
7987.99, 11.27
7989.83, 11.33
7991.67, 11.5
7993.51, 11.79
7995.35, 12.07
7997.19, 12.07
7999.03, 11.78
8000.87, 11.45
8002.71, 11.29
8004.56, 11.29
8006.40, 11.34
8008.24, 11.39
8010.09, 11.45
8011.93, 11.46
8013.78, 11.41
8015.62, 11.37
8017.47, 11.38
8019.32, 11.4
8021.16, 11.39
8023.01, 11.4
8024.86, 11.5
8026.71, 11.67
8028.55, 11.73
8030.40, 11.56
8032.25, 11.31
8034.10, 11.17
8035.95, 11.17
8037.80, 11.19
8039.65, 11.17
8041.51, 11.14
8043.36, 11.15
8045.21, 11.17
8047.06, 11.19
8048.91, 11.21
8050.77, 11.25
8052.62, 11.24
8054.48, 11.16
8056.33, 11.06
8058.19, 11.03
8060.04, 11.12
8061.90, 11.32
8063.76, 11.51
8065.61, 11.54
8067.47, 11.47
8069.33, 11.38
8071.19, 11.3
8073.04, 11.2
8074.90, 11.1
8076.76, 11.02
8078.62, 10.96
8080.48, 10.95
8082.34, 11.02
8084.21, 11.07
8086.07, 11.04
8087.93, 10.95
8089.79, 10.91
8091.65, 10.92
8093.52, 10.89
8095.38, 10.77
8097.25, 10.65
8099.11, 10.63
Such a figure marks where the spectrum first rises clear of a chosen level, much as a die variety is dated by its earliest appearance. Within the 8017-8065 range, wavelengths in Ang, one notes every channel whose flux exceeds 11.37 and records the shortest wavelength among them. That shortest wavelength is 8017.47 Ang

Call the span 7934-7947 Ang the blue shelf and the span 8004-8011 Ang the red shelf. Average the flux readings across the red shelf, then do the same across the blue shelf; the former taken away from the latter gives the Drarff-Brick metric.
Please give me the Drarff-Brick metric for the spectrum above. 0.0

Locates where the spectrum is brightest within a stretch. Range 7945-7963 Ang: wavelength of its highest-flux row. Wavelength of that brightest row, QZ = 7962.28 Ang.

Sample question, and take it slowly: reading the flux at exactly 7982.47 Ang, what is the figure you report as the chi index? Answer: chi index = 11.29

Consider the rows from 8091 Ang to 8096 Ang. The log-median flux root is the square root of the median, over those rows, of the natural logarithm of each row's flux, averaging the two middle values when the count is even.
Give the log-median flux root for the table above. 1.55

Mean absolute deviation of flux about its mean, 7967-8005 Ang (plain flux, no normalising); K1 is 0.18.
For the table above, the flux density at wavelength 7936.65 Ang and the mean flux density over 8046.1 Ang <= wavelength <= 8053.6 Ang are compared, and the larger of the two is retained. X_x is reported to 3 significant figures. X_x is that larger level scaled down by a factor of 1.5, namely 7.55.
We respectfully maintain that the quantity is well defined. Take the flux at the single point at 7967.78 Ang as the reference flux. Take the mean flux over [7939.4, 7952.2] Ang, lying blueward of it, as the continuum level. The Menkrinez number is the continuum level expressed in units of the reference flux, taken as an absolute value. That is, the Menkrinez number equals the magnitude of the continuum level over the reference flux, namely 0.98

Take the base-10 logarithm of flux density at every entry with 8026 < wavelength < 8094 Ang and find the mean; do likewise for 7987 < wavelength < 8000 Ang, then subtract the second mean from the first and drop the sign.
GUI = 0.019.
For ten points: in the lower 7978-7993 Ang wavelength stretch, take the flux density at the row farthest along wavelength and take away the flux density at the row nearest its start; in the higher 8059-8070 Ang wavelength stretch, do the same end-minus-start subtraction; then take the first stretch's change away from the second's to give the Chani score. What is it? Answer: 0.1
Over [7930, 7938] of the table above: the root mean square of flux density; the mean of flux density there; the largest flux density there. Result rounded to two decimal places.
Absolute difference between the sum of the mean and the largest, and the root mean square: 11.39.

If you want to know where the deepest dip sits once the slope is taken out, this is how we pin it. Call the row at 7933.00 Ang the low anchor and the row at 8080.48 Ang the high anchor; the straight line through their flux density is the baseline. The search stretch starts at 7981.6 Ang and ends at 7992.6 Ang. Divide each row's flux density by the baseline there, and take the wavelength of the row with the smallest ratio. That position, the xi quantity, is 7986.15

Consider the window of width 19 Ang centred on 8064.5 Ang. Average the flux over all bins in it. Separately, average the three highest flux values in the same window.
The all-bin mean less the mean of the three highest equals -0.21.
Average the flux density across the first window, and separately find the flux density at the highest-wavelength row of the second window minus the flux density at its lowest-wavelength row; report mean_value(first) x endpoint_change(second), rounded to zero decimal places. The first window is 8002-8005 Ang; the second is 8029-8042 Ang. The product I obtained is -5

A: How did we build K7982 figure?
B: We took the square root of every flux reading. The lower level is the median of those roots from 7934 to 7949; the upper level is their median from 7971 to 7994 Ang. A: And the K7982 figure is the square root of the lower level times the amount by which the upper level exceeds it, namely 0.11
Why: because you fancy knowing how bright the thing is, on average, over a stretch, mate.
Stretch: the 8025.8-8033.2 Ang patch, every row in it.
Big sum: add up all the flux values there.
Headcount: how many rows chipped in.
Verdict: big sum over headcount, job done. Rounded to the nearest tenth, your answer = 11.6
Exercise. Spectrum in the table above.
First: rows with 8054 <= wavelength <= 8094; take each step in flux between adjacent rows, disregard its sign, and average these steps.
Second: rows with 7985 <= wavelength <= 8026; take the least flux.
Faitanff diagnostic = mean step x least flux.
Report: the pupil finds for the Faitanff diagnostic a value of 0.83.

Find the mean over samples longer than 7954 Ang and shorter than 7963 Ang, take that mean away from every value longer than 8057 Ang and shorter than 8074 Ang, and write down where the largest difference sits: 8065.61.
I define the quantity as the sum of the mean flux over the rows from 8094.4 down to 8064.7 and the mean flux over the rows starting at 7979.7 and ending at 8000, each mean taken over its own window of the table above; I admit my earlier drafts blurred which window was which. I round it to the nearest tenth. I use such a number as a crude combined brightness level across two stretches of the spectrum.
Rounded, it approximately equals 22.6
